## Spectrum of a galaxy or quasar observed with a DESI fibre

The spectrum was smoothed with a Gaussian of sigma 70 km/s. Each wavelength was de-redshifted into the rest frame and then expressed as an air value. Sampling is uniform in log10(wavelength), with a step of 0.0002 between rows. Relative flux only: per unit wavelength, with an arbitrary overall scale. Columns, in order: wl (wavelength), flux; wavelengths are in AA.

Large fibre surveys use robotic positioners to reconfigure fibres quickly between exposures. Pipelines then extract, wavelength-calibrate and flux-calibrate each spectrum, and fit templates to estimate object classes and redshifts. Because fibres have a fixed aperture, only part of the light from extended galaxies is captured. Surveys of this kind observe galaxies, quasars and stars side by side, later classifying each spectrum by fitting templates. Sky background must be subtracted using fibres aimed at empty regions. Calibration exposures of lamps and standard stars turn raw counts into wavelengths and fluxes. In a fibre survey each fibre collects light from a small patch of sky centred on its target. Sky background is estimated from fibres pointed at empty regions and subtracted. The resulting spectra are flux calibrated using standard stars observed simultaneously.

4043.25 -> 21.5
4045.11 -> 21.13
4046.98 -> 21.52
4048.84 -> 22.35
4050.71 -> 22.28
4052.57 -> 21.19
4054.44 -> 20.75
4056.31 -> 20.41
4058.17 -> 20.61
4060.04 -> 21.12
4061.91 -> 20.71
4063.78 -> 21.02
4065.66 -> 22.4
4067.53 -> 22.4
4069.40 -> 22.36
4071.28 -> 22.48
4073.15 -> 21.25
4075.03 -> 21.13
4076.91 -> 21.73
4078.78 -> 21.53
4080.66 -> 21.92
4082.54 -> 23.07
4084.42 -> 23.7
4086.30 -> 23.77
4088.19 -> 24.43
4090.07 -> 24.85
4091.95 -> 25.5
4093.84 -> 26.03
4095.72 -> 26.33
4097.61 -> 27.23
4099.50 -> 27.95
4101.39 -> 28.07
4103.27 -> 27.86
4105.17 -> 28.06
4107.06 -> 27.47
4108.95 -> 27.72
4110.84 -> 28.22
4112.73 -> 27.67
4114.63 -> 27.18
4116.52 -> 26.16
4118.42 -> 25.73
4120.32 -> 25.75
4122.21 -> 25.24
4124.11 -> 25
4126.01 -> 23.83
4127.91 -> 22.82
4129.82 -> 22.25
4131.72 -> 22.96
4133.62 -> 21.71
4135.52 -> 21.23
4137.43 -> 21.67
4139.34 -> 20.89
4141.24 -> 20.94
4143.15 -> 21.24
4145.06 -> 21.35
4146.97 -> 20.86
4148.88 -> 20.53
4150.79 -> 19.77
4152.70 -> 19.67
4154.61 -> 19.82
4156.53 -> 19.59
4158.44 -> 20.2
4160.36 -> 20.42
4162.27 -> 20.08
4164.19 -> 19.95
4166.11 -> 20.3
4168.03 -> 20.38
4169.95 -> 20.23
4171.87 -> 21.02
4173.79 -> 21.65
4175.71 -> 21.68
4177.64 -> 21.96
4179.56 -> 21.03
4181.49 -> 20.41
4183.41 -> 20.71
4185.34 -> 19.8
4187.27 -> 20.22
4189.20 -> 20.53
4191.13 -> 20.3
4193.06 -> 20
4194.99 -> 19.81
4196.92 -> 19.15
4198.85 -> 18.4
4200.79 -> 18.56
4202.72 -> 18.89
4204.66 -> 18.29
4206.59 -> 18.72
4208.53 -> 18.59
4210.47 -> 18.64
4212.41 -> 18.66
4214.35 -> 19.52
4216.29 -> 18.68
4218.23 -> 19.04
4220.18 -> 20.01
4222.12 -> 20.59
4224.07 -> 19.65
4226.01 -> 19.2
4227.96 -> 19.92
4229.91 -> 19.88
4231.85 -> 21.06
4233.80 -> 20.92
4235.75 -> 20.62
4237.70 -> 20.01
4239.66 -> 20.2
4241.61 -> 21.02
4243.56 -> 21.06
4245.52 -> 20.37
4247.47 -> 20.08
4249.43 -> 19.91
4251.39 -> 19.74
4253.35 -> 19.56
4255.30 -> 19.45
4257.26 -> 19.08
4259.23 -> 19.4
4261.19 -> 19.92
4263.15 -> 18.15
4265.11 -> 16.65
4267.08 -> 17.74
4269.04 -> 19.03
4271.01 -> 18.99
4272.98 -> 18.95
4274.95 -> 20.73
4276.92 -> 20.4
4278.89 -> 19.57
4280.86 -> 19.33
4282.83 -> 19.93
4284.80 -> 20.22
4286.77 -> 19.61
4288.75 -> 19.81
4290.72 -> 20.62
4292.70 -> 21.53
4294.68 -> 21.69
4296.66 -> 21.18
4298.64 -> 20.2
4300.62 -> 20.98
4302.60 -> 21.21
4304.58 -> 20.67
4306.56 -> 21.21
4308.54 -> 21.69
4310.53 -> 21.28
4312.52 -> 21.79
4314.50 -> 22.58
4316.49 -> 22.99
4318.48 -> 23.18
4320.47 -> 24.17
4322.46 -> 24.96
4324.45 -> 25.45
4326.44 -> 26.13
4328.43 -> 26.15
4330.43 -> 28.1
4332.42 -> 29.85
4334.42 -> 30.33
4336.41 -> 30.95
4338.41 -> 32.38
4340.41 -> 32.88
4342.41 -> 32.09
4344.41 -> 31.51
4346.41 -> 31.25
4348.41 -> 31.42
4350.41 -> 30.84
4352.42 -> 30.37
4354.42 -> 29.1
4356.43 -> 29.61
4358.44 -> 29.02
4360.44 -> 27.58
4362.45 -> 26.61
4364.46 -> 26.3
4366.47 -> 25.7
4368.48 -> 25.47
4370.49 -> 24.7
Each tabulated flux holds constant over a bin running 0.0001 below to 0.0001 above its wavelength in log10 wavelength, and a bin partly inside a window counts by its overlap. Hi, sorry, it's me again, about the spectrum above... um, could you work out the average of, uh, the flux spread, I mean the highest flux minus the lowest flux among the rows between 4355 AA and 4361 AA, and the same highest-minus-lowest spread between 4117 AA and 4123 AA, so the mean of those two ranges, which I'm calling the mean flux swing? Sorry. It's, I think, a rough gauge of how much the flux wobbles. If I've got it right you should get 1.27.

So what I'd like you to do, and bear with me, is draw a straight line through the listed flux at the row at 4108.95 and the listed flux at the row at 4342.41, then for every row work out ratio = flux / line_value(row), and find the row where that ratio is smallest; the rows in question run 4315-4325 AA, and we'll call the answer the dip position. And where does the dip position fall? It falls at 4316.49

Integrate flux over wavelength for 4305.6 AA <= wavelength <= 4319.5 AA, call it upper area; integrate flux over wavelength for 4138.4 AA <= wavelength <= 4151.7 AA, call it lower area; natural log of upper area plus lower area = 6.37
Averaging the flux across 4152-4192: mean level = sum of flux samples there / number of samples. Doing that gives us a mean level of 20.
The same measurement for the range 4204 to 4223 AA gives 19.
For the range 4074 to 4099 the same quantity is 24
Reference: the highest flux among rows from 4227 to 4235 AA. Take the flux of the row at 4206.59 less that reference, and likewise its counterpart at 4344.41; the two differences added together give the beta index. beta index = 8.1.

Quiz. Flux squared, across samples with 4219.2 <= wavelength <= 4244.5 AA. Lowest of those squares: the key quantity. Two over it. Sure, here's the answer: 0.0054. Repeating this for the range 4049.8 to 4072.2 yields 0.0048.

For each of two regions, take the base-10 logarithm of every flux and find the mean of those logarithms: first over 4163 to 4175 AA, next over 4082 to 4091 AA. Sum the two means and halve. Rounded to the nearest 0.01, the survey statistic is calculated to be 1.35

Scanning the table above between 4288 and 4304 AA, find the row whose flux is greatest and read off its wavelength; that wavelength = 4294.68 AA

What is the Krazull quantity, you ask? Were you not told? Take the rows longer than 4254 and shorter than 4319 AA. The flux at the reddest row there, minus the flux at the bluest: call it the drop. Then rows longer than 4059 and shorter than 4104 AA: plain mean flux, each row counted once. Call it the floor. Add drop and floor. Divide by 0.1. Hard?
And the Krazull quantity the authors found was 274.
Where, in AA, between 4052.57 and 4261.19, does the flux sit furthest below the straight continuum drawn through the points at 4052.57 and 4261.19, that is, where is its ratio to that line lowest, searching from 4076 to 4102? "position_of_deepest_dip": 4078.78 AA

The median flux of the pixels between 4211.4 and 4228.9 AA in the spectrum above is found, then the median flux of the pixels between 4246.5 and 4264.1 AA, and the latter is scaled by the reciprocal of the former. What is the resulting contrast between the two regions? 1.00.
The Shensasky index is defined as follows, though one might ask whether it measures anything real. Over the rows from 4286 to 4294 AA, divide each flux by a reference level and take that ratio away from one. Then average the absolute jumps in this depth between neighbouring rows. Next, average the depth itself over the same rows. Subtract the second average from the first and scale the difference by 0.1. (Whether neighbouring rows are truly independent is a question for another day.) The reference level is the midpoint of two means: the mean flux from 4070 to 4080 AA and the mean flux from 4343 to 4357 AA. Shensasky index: -0.019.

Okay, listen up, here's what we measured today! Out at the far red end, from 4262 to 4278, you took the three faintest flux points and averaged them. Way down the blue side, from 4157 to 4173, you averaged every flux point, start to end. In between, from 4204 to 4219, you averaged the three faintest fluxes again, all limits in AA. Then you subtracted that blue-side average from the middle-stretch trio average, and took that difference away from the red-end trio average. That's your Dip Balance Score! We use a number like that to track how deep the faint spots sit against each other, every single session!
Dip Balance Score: 19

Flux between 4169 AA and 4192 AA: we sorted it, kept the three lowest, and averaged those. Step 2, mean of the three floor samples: 20.1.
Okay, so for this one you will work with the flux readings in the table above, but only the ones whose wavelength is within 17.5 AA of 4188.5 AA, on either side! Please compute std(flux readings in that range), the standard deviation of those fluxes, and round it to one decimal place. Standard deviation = 1.1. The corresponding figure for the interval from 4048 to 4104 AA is 2.4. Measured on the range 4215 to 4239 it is 0.7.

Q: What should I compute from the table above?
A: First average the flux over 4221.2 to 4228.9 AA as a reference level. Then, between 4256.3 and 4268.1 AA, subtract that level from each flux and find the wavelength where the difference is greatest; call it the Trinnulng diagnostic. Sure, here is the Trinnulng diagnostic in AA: 4261.19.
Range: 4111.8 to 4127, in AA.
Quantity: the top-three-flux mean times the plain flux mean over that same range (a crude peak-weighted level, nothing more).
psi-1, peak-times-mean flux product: 697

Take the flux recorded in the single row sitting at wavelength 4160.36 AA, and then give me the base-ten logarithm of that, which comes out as 1.31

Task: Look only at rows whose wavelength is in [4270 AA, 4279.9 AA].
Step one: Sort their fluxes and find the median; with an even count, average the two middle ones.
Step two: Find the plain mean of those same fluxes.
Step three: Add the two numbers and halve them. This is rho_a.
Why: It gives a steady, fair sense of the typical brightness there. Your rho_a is 19.6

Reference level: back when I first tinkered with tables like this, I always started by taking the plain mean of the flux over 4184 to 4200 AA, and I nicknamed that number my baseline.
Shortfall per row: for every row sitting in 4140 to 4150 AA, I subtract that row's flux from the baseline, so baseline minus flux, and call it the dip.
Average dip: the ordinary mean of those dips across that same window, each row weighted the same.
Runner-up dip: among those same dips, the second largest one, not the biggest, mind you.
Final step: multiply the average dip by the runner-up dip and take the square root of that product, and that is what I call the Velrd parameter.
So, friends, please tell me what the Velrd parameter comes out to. 1.1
